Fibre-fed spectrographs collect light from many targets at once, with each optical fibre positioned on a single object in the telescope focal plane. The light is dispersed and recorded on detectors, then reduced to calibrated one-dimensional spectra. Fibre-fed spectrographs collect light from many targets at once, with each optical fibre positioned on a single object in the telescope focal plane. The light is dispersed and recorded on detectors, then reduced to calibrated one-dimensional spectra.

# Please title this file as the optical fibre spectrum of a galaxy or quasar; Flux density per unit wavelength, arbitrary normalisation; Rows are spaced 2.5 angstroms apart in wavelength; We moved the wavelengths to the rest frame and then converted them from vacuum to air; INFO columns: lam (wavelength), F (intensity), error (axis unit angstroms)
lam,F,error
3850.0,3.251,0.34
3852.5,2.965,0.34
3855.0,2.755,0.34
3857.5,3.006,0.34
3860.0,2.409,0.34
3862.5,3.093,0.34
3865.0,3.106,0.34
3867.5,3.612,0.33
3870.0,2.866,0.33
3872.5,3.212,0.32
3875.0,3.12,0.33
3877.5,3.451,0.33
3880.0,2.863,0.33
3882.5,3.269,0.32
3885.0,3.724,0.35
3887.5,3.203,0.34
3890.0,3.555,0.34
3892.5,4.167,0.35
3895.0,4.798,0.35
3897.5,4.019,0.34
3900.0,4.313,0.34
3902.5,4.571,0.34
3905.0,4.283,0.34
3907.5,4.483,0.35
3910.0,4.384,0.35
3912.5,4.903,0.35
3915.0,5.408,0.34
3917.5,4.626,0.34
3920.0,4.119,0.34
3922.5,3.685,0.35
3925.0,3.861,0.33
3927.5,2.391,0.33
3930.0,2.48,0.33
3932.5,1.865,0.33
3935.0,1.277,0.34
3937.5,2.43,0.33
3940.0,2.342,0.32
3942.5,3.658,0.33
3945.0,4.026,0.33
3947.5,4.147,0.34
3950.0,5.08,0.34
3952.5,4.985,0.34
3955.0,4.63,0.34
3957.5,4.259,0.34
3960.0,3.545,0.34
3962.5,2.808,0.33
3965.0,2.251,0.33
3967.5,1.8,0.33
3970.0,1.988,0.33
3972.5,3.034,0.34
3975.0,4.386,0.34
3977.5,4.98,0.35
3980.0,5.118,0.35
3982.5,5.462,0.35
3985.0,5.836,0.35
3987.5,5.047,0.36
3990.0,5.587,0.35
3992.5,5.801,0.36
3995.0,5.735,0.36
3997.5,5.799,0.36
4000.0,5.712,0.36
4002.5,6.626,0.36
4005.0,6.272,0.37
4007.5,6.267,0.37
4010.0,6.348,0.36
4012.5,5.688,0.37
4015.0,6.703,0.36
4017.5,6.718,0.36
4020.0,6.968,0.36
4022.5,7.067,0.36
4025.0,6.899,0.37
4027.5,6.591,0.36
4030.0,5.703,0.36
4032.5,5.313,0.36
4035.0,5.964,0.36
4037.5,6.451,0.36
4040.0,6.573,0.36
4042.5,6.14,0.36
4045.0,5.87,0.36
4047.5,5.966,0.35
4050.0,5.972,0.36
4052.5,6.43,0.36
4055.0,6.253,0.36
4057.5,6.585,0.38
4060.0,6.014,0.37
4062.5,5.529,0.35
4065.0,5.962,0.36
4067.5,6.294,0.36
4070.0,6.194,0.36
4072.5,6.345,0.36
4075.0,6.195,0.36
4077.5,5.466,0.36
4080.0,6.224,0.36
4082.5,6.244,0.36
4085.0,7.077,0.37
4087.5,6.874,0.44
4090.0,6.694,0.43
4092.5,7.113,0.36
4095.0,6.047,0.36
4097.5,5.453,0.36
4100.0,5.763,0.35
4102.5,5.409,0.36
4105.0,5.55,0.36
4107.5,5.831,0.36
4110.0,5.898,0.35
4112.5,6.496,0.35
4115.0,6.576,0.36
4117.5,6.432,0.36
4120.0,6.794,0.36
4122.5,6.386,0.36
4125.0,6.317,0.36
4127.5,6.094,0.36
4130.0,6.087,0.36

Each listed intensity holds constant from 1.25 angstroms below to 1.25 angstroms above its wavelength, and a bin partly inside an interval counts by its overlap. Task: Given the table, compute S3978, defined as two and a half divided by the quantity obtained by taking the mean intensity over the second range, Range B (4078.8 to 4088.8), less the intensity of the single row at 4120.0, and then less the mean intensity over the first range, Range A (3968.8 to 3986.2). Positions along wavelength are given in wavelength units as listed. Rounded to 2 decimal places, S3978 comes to -0.54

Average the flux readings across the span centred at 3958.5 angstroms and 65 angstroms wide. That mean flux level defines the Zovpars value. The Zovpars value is 3.7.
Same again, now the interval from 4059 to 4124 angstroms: 6.2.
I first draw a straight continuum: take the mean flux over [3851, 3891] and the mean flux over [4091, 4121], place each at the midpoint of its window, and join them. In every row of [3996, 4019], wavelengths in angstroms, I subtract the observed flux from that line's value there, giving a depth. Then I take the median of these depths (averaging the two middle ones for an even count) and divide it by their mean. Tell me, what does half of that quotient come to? 0.52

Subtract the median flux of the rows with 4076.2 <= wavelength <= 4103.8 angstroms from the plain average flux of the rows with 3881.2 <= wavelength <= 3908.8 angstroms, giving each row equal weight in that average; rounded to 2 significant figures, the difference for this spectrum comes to -2.2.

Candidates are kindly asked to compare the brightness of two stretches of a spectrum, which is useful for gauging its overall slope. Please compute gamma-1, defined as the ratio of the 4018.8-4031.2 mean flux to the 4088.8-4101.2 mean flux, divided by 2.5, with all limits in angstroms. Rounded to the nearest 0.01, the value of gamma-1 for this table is 0.43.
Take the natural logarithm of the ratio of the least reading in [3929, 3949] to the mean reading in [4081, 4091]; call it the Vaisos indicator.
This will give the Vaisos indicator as -1.7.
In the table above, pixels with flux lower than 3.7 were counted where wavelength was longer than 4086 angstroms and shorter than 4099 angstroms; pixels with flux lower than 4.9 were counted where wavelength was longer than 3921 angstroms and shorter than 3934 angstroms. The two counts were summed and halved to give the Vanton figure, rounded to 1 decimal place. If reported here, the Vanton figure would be 2.5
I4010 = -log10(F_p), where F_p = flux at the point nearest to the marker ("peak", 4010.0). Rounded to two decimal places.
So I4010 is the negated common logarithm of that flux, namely -0.80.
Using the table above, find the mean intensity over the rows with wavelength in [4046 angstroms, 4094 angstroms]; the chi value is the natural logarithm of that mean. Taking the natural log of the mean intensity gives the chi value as 1.84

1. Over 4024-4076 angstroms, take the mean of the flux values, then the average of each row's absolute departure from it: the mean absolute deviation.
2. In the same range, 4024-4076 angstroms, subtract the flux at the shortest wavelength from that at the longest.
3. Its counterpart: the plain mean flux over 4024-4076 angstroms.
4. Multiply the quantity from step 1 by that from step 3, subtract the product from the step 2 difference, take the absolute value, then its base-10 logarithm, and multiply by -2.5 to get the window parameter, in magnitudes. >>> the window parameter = -1.01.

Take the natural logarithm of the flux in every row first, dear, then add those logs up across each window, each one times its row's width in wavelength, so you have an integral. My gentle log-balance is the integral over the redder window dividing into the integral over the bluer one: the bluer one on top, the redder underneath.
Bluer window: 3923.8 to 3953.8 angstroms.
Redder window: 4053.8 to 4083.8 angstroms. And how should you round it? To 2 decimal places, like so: 0.60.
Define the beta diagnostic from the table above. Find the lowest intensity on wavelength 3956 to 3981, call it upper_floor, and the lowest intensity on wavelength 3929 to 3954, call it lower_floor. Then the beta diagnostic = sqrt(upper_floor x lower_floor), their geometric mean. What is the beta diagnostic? 1.5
